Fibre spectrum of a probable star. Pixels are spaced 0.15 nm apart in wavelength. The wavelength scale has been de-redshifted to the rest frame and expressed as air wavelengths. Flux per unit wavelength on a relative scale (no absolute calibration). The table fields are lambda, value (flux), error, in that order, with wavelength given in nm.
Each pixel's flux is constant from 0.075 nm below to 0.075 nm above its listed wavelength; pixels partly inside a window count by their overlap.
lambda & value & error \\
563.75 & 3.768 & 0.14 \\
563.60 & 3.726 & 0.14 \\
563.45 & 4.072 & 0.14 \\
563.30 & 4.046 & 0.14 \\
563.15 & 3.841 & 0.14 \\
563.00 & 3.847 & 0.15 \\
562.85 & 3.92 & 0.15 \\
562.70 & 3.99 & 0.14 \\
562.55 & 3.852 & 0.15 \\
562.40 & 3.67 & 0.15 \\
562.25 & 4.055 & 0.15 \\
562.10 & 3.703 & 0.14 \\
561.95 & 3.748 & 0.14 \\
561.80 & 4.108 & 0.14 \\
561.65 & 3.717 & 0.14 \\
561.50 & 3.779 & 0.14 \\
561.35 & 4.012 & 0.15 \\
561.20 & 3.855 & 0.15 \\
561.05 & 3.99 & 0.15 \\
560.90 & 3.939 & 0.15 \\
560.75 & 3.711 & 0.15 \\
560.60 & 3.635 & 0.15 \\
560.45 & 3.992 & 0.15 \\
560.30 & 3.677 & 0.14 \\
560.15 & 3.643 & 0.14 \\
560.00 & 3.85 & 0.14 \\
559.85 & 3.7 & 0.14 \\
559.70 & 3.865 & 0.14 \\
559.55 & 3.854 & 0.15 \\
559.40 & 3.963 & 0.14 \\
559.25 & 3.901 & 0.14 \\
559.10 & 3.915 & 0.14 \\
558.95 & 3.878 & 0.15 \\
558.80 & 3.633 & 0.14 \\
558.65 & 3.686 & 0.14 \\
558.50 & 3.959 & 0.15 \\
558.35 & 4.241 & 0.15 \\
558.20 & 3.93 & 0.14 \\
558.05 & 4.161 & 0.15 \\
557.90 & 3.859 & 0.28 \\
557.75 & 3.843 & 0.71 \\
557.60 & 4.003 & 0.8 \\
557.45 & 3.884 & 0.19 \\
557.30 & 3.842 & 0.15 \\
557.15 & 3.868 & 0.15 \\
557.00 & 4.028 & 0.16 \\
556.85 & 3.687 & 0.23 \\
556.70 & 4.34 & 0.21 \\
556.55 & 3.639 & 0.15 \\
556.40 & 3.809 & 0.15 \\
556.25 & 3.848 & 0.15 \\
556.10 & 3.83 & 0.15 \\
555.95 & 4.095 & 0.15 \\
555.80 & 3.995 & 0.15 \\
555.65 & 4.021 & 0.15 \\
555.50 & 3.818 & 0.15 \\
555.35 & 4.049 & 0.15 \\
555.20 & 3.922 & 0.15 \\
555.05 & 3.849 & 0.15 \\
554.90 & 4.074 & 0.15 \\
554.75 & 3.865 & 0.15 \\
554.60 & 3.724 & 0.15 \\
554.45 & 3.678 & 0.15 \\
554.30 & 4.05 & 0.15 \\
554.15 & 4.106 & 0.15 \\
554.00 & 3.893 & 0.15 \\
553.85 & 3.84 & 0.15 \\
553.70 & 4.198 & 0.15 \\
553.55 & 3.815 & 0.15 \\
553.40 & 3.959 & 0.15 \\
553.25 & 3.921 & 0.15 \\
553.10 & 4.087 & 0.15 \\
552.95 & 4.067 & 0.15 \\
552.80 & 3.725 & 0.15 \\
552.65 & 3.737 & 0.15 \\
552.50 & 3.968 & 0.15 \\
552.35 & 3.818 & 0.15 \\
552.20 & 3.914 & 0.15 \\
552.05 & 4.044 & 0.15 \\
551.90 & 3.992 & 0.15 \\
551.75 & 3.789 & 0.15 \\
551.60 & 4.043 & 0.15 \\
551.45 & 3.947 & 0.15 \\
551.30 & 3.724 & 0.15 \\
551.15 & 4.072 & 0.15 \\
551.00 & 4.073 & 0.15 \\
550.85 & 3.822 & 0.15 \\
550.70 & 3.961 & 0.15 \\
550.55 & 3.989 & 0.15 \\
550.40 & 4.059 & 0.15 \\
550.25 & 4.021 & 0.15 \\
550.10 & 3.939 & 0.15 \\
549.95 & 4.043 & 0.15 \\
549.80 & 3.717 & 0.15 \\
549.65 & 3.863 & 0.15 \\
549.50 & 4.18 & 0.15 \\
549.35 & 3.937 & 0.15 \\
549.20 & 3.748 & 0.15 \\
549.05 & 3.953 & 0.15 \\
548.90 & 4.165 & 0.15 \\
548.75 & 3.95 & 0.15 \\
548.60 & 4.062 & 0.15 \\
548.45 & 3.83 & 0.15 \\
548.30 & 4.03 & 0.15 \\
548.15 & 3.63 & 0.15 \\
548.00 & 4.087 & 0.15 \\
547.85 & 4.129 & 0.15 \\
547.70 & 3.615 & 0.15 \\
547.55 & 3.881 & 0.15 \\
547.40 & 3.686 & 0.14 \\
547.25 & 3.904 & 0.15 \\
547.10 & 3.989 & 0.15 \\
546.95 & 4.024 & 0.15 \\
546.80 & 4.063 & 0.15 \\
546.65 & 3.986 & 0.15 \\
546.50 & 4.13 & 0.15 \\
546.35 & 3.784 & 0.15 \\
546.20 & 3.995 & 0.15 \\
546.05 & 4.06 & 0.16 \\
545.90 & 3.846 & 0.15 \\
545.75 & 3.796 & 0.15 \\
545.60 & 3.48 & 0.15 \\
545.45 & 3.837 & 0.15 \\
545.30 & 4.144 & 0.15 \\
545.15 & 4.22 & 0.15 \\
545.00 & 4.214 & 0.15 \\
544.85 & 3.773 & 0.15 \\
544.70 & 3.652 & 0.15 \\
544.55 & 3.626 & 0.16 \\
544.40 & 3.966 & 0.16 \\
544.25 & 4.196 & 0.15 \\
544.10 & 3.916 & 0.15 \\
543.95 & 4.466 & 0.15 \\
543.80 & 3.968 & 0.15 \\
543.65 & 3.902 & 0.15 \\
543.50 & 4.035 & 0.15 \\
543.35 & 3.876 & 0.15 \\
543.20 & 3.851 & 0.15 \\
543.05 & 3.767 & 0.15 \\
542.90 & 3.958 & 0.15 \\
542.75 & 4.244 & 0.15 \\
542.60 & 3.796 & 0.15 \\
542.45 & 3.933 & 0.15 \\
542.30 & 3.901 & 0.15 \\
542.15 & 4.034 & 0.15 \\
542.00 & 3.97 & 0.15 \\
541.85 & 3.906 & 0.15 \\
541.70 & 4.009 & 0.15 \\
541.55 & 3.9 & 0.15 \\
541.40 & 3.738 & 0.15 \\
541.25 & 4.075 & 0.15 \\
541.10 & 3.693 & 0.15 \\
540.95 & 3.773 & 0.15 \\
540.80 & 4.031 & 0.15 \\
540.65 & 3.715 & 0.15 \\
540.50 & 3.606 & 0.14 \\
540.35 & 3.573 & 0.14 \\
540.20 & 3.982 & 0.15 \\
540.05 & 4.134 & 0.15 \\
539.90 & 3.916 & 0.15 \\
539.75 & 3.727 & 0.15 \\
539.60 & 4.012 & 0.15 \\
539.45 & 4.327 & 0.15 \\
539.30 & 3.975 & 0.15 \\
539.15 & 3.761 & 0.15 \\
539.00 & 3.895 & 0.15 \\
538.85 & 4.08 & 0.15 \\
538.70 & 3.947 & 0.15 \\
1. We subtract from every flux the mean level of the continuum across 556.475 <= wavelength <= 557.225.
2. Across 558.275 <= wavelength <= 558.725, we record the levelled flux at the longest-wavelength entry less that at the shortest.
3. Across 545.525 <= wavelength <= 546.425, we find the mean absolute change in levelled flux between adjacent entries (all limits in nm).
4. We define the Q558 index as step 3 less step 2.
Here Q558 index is 0.73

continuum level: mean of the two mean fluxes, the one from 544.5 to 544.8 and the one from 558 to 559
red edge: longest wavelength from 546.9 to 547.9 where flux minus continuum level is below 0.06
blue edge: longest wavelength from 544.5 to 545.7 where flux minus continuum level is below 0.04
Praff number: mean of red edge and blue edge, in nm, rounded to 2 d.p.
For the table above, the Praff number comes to 546.65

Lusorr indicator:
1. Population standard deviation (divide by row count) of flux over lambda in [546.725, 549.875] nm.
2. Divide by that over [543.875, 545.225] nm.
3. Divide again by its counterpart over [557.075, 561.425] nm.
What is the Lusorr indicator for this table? 4.2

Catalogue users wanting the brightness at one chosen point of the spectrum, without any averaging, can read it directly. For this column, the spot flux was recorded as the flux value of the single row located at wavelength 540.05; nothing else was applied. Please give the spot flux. 4.134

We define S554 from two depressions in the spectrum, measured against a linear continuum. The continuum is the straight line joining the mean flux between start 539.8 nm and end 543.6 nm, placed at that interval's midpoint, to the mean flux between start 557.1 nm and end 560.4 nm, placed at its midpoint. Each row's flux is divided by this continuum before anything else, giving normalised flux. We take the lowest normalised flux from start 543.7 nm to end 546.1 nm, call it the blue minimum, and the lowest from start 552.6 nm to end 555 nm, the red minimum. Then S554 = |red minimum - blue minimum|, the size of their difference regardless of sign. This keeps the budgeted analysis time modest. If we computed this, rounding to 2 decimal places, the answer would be 0.05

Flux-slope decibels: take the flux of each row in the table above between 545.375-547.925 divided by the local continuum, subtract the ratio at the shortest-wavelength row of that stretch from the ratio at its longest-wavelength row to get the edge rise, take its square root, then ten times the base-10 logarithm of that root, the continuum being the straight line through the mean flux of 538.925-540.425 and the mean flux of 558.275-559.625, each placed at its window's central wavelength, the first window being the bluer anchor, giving -5.60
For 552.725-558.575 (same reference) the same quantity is -6.01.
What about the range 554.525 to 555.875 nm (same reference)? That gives -5.77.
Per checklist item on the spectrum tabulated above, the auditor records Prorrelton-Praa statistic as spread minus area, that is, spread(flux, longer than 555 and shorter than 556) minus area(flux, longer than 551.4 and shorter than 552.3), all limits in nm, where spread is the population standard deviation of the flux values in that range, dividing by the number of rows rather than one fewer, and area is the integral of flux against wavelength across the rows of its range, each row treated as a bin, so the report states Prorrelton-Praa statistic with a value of -3.46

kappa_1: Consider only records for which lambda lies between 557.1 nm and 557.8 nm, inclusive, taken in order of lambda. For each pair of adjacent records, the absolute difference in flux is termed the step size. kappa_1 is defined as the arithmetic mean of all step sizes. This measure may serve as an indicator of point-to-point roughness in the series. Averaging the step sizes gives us 0.09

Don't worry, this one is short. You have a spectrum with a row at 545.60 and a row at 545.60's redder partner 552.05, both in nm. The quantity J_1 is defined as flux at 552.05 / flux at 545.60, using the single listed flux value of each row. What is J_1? 1.16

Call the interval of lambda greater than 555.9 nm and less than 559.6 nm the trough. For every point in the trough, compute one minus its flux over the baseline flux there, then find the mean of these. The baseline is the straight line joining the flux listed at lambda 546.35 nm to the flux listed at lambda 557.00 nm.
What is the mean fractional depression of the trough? 0.034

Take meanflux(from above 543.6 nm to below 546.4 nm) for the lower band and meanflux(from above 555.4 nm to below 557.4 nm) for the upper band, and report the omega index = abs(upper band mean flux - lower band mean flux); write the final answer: 0.030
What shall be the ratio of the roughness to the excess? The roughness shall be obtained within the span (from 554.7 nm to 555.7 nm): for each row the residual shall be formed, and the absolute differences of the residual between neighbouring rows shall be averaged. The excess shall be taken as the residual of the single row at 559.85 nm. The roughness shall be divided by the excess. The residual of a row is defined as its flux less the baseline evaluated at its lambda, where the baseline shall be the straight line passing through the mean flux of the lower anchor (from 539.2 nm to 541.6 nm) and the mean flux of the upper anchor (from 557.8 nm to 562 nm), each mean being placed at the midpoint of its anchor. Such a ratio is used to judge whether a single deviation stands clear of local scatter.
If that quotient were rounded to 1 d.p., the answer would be -1.1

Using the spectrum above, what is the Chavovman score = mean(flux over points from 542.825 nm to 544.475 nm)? 3.99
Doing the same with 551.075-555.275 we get 3.92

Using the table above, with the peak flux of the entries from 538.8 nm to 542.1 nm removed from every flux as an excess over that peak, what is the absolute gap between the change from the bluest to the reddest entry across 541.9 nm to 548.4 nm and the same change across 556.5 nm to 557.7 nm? 0.30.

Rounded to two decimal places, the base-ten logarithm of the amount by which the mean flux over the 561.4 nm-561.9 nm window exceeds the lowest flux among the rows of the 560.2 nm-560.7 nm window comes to -0.63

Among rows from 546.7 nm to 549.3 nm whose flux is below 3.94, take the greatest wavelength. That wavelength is 549.20 nm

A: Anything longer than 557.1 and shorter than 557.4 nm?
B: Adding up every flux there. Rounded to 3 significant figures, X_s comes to 7.71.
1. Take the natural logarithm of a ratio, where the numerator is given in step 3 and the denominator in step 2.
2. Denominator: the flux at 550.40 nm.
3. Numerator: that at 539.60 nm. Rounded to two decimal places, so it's -0.01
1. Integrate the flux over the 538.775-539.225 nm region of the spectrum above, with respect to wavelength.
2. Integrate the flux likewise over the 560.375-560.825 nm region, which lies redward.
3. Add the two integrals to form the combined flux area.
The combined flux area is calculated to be 3.46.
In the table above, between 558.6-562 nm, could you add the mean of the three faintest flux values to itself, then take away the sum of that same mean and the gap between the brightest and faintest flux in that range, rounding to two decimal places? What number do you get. 3.16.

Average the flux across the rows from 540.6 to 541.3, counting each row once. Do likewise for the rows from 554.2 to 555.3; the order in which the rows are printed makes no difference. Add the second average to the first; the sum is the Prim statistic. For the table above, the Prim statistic 7.74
